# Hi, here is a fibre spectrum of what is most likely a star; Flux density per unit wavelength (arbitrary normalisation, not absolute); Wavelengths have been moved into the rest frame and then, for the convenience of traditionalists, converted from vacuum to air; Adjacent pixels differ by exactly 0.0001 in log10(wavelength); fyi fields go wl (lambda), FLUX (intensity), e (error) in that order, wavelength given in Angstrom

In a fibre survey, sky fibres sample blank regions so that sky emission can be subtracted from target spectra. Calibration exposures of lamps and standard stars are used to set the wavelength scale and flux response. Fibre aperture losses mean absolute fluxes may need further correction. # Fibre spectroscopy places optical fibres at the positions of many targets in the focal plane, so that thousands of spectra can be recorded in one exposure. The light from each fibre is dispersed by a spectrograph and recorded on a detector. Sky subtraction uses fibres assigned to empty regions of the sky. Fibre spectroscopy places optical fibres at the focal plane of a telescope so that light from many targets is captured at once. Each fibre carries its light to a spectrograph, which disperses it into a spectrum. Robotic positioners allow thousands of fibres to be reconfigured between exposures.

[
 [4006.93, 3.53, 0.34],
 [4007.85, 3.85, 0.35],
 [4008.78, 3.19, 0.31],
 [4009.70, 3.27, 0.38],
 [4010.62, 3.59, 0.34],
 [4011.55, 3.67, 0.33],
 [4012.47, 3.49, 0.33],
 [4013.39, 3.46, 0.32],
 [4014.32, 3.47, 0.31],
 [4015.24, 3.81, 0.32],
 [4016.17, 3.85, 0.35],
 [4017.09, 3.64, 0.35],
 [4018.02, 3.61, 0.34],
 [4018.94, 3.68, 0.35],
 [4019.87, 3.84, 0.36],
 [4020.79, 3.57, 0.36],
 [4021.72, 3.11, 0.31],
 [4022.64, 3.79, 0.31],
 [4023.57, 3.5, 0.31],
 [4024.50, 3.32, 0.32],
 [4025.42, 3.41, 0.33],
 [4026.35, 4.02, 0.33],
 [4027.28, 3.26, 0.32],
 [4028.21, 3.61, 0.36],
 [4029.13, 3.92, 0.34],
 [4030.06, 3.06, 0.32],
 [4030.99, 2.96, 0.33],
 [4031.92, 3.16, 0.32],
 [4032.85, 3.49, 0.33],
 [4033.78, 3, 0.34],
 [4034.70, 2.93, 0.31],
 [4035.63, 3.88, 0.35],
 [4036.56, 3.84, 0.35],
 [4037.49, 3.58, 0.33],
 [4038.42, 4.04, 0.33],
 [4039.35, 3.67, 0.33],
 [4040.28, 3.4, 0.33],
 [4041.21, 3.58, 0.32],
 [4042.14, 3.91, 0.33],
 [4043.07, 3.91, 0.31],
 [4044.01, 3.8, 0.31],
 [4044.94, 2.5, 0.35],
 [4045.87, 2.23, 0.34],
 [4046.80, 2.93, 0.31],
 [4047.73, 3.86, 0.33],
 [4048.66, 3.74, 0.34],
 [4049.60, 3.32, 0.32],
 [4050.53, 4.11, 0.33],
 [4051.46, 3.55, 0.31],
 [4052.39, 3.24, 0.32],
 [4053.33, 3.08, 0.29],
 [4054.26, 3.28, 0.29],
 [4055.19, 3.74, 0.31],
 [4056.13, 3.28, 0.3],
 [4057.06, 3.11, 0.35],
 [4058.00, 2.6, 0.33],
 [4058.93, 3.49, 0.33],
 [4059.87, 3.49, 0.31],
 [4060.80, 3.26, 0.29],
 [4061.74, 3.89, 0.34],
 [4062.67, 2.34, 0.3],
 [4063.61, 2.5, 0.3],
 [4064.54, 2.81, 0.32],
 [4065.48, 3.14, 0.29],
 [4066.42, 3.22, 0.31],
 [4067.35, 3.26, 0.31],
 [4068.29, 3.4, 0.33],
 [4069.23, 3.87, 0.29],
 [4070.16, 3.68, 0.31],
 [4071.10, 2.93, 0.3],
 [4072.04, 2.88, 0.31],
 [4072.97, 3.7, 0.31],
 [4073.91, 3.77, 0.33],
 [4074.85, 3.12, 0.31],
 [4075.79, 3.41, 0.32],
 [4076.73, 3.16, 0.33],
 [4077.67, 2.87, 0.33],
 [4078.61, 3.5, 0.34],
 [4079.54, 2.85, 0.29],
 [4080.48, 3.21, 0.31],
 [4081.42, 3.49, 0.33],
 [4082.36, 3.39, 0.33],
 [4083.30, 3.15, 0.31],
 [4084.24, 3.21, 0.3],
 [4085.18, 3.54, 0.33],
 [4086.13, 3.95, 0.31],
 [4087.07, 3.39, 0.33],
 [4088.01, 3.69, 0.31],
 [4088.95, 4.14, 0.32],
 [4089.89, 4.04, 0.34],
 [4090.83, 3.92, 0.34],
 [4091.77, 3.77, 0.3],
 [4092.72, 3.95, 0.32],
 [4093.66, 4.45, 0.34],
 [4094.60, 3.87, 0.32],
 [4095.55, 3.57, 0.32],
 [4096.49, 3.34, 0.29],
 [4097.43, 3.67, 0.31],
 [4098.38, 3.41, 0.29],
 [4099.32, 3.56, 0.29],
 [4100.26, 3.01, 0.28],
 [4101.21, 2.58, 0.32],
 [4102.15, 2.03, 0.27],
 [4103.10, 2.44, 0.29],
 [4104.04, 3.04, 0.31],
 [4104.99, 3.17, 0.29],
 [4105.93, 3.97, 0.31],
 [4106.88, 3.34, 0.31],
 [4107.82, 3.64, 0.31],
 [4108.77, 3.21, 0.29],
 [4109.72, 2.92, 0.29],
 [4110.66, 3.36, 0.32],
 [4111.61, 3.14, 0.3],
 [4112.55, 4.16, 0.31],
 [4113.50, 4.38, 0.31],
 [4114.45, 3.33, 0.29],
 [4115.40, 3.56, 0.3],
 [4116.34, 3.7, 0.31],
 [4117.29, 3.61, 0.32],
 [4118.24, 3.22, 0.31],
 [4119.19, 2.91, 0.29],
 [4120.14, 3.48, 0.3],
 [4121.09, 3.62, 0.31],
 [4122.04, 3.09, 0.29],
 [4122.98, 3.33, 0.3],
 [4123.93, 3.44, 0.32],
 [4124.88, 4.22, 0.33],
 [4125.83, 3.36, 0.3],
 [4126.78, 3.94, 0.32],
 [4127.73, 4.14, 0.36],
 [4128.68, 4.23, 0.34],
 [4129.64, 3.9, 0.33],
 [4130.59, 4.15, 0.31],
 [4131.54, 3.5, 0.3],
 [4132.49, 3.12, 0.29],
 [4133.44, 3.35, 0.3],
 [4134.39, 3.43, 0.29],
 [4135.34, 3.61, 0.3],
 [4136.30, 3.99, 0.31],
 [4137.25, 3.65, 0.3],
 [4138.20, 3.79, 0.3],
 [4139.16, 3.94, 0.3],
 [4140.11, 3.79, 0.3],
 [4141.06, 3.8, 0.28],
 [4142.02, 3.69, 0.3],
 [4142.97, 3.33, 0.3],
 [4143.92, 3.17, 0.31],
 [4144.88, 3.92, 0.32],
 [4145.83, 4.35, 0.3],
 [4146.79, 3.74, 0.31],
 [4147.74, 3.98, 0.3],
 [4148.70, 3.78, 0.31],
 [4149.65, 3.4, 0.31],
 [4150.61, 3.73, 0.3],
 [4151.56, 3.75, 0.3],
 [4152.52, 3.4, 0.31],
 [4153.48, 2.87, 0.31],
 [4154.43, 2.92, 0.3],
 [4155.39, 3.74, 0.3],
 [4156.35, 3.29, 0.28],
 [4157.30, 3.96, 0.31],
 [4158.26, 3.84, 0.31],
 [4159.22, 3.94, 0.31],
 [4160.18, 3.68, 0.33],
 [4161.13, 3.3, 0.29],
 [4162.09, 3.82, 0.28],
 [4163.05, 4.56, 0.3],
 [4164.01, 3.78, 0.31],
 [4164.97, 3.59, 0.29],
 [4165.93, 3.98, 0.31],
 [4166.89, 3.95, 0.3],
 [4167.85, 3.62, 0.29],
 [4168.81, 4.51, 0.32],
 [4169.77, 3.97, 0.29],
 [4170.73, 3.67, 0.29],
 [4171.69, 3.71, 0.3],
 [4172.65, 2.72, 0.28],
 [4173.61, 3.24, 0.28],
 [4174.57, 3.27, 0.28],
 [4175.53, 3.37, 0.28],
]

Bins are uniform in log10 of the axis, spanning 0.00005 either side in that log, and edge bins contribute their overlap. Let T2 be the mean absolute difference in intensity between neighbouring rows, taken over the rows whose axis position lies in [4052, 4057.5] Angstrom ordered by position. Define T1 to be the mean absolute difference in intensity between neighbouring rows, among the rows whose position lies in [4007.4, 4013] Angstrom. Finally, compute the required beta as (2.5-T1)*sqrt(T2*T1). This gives 0.62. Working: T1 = 0.264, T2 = 0.29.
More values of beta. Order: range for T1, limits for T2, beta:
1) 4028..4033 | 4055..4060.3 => 0.82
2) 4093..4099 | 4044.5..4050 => 0.88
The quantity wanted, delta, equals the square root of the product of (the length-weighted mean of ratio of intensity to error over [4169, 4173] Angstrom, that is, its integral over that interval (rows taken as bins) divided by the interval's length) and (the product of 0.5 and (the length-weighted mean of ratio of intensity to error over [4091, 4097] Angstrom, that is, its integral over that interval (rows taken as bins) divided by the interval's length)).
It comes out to 8.64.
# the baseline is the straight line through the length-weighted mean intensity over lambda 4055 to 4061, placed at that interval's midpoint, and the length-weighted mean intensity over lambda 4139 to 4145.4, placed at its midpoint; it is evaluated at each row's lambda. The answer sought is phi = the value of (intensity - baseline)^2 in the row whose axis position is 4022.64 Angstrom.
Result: 0.49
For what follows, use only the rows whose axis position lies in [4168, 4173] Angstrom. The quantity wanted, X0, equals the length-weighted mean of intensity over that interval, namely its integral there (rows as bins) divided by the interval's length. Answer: 3.74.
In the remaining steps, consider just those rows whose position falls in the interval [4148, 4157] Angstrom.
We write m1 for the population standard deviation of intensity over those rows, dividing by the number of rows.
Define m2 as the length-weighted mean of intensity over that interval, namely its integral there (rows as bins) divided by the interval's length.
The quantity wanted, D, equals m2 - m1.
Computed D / 3.1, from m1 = 0.33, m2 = 3.5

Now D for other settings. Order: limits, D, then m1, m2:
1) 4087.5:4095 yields 3.8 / 0.22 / 4.0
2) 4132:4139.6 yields 3.3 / 0.28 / 3.6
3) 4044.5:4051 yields 2.6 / 0.66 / 3.2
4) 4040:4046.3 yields 2.7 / 0.64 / 3.3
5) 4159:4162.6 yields 3.4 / 0.24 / 3.7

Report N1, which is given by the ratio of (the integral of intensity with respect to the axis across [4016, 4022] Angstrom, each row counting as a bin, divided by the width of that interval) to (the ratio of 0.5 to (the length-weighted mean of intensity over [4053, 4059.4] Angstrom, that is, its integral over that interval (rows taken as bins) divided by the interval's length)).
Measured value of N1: 23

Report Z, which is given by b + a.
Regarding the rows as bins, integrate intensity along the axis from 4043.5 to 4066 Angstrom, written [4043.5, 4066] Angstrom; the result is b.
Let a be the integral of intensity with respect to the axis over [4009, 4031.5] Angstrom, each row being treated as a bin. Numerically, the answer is 152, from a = 79.5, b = 72.5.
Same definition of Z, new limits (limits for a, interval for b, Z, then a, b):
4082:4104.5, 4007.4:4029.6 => 157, 77.9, 79.5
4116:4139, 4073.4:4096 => 164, 83.2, 80.4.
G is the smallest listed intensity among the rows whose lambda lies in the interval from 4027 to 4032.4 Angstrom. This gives 2.96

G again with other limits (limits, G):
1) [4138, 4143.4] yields 3.33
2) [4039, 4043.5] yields 3.4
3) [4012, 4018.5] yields 3.46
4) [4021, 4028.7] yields 3.11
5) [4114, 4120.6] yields 2.91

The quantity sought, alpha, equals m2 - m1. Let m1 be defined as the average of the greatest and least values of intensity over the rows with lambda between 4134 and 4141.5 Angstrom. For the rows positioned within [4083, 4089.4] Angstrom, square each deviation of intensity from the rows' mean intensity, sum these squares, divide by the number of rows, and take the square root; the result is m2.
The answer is -3.37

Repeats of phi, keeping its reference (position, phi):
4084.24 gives 0.03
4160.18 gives 0.00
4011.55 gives 0.40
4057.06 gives 0.02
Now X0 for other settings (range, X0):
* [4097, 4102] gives 3.16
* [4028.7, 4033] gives 3.30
